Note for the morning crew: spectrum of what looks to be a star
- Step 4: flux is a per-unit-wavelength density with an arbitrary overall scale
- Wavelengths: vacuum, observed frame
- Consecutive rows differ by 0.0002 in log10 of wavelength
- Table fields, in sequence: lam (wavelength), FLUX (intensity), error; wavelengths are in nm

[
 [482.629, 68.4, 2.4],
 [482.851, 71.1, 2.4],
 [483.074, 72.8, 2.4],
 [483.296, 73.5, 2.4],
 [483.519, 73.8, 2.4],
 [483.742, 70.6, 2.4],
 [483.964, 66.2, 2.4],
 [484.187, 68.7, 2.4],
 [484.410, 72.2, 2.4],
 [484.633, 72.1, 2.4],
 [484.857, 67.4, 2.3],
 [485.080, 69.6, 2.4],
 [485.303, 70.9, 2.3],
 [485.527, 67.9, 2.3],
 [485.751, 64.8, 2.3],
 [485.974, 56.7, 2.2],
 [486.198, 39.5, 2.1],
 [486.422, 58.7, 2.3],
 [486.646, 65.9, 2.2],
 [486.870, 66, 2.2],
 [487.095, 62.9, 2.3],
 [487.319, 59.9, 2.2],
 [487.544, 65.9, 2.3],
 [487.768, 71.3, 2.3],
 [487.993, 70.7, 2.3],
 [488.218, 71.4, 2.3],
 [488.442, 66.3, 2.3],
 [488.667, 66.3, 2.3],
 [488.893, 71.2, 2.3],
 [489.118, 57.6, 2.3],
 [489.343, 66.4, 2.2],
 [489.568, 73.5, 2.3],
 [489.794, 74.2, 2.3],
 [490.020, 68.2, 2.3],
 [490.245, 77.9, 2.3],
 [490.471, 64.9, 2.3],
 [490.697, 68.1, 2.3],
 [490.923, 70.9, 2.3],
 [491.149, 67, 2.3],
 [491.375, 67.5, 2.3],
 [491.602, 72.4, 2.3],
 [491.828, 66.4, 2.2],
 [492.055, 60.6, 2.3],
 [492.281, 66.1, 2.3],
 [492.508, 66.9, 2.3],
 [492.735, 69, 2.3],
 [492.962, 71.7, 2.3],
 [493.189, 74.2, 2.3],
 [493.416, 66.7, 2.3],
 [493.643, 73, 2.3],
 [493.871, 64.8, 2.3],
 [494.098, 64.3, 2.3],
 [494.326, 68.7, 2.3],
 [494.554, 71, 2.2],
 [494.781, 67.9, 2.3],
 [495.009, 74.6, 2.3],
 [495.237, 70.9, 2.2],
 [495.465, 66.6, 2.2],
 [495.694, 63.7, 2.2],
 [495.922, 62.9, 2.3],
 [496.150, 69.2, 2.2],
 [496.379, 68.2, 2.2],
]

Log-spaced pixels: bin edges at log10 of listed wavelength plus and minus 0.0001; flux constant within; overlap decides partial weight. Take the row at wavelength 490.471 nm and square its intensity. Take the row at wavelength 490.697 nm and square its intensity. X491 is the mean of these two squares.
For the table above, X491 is 4425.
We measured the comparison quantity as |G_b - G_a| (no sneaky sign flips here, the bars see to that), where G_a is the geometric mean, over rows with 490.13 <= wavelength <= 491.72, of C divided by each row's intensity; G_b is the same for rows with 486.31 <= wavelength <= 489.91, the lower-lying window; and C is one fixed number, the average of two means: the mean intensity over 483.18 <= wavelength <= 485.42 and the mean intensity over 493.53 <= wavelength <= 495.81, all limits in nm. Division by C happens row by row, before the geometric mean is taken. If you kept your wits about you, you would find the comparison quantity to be 0.047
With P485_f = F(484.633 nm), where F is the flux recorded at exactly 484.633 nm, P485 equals 72.1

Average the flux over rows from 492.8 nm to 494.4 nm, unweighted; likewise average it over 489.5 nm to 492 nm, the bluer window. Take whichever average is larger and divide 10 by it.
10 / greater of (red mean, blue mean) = 0.143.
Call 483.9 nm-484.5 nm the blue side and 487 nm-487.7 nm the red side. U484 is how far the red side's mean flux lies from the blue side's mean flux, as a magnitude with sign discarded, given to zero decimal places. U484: 6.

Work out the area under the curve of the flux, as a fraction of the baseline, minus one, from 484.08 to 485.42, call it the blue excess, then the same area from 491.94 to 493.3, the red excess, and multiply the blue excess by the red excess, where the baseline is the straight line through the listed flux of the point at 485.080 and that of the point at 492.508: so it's 0.0002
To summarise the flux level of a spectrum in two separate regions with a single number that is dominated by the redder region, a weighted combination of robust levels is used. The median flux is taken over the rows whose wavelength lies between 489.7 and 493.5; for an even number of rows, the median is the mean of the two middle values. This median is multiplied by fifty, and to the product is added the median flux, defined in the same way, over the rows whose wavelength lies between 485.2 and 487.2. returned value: 3470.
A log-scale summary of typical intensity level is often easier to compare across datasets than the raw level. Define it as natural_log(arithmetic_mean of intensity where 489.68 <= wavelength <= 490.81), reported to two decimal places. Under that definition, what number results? 4.26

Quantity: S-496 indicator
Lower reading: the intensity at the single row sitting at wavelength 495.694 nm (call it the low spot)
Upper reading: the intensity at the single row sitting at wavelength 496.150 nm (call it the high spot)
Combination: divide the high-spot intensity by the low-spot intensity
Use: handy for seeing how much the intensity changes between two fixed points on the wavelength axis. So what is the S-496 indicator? 1.09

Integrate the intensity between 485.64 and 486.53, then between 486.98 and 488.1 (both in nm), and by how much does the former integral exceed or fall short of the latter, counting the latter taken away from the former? -25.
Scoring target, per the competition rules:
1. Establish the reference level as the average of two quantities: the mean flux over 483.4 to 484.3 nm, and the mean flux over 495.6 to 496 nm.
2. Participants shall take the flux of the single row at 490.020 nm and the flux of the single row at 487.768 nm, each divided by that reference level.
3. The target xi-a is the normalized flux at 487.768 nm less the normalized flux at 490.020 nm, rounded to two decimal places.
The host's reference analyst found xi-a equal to 0.05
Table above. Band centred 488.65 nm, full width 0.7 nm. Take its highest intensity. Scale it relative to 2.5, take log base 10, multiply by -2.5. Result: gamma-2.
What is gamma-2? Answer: -3.64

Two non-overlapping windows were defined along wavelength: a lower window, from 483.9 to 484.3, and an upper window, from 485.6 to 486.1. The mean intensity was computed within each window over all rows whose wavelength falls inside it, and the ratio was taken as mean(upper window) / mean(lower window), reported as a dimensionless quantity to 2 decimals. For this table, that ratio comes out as 0.90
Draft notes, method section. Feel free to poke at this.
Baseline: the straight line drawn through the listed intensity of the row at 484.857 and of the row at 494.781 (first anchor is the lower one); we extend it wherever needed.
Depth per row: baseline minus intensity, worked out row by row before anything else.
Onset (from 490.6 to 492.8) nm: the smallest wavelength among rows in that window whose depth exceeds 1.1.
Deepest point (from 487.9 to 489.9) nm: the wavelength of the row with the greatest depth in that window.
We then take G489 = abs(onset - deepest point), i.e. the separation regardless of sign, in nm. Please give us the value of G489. 2.71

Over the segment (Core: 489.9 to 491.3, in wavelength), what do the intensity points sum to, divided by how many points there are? 69.5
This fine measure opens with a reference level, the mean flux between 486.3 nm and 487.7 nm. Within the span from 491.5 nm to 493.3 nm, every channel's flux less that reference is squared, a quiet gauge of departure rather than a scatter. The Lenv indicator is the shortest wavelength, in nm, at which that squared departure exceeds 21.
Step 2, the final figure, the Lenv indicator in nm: 491.602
